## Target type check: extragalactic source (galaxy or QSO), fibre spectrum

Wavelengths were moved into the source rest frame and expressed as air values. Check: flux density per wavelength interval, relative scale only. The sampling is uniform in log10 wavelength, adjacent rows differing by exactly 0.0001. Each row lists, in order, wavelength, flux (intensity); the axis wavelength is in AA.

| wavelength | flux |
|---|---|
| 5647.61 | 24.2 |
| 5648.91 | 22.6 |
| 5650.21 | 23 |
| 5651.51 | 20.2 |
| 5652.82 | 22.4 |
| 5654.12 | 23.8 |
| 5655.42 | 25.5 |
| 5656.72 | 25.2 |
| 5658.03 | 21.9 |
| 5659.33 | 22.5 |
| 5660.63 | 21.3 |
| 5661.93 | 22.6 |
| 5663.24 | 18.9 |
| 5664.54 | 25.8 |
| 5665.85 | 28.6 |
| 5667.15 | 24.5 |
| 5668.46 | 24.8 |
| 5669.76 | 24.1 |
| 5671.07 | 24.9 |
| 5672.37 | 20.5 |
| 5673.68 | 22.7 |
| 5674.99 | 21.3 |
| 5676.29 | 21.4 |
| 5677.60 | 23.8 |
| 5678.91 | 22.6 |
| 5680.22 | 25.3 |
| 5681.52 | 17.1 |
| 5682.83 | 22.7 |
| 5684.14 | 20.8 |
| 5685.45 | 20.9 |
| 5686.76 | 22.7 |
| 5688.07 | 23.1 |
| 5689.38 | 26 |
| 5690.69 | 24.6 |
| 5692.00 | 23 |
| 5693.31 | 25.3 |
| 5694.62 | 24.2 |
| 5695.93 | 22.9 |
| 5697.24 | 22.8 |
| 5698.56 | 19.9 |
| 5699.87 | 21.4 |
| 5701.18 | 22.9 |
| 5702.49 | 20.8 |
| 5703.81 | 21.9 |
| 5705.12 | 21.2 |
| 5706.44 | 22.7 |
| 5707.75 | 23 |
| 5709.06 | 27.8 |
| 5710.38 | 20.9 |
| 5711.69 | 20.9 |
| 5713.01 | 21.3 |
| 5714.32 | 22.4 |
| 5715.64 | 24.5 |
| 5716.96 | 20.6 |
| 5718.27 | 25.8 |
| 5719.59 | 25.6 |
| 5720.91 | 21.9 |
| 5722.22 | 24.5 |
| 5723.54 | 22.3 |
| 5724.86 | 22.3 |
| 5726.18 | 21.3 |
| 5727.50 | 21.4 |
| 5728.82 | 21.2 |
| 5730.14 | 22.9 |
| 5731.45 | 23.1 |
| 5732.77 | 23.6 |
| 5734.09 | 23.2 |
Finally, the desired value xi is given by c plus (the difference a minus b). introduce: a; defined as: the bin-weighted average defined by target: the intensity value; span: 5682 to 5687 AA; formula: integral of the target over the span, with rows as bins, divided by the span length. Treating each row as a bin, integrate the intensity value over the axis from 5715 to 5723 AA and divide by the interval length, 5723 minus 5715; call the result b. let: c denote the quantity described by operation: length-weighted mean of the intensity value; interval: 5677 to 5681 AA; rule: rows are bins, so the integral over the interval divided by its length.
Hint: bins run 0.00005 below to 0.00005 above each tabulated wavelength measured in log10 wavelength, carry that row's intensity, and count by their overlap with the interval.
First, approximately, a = 21.5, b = 23.8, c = 23.7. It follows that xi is 21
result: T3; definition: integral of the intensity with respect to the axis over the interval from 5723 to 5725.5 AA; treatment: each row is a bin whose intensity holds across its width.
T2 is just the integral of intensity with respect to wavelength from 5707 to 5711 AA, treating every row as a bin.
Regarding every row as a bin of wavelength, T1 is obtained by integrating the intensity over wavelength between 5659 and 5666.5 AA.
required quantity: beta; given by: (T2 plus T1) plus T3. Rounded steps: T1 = 175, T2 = 96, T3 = 56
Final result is 326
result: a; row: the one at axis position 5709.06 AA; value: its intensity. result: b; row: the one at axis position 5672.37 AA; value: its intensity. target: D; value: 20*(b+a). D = 966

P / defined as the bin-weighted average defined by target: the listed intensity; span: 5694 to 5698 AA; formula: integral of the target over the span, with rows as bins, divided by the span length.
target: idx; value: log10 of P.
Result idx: 1.365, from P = 23.2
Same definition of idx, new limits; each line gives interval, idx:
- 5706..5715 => 1.357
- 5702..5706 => 1.329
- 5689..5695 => 1.391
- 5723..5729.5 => 1.336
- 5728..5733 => 1.354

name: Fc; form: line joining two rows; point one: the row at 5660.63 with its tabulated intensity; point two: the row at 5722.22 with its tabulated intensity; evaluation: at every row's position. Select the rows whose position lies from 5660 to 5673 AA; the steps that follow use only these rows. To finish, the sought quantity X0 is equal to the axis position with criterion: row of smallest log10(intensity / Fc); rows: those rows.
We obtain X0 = 5663.24 AA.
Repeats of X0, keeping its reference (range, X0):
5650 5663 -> 5651.51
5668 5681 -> 5672.37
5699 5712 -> 5711.69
